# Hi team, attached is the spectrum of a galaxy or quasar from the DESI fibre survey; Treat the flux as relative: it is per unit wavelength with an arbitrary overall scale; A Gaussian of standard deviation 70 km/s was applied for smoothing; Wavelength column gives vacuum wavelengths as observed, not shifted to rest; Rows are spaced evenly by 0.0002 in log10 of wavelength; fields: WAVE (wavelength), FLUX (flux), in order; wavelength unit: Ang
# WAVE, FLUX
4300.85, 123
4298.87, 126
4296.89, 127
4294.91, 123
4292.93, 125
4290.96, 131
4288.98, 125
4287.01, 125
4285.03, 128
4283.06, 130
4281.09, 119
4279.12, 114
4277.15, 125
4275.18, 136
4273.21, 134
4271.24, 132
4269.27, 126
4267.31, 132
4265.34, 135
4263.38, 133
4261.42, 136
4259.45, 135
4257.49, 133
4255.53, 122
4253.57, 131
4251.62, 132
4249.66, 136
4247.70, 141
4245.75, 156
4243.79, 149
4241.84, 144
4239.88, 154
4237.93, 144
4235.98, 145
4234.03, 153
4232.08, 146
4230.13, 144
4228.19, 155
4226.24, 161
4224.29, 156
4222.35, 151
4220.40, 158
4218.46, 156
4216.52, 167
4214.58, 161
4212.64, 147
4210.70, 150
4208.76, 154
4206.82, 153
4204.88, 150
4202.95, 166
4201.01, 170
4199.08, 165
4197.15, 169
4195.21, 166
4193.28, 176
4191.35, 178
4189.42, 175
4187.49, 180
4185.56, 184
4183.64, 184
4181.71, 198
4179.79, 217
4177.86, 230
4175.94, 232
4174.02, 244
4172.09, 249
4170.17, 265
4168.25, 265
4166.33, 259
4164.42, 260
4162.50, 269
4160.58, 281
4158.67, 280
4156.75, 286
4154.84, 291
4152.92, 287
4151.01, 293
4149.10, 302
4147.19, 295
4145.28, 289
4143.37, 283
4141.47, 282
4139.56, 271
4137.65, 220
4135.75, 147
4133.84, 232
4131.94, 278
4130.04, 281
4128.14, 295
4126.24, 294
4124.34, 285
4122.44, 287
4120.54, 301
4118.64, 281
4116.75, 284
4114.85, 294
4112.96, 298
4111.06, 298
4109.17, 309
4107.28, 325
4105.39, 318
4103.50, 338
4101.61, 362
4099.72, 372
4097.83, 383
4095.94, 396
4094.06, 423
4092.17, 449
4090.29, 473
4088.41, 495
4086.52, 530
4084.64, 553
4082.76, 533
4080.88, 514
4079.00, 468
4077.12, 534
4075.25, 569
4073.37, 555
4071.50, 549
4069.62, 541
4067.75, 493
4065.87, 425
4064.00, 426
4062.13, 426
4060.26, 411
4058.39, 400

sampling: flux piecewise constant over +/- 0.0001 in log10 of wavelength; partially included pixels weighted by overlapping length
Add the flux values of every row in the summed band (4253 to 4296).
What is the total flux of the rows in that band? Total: 2830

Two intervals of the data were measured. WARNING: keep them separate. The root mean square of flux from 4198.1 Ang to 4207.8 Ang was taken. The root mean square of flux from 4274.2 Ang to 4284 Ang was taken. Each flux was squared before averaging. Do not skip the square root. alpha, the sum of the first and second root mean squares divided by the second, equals 2.3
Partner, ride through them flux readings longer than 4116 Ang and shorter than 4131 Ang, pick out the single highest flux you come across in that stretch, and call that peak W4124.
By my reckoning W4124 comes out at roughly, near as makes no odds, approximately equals 301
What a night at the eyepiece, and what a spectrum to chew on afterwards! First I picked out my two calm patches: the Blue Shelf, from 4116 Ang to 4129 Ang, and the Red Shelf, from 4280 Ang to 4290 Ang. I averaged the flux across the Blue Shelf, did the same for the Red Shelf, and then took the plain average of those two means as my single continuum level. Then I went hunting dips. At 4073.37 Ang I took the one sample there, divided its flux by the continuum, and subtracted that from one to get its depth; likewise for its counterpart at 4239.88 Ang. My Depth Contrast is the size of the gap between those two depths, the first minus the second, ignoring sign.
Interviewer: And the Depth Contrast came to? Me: 1.9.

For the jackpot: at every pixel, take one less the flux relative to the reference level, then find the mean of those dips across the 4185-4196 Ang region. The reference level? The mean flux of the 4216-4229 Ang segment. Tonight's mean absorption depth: -0.1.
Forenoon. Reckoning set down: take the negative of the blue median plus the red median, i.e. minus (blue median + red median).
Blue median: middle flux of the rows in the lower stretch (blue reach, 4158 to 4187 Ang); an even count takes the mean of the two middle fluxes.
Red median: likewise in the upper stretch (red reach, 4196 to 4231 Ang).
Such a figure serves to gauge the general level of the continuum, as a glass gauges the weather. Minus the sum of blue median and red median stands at -405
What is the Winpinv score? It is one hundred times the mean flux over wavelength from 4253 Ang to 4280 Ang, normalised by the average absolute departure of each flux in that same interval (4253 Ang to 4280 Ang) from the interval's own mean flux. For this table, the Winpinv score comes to 2671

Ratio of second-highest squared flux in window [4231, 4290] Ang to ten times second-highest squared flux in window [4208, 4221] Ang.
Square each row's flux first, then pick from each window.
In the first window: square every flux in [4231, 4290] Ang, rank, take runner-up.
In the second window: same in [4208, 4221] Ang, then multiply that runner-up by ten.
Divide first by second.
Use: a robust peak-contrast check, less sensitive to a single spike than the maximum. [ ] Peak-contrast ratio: 0.091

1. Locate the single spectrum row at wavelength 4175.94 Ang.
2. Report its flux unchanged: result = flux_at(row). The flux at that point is 232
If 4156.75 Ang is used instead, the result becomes 286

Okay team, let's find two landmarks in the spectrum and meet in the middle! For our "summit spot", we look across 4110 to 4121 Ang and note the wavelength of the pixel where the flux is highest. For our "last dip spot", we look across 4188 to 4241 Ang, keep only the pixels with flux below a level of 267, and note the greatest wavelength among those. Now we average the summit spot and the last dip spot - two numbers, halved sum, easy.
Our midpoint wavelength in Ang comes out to 4180.2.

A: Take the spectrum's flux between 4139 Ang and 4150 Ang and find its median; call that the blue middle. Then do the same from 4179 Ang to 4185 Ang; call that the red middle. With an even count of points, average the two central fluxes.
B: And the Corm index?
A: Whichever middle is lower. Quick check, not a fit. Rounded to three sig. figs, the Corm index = 198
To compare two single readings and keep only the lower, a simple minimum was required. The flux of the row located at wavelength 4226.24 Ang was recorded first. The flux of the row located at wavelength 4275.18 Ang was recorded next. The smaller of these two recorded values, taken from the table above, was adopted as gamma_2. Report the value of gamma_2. 136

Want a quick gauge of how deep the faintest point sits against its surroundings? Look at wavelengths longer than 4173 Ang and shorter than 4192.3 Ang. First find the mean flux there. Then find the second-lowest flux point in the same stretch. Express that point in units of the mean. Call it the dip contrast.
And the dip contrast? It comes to 0.88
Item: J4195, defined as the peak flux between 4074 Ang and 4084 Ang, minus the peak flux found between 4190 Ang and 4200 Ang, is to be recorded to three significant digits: 391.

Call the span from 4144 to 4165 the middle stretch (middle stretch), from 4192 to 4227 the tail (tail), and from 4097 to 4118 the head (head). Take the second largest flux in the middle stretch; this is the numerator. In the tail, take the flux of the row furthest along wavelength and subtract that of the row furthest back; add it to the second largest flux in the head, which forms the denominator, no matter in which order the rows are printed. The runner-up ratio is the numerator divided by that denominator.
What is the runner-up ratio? 0.83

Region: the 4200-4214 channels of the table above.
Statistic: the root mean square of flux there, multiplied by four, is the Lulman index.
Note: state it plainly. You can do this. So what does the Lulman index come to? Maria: 624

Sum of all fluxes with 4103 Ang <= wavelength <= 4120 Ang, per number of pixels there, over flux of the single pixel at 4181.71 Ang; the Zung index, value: 1.54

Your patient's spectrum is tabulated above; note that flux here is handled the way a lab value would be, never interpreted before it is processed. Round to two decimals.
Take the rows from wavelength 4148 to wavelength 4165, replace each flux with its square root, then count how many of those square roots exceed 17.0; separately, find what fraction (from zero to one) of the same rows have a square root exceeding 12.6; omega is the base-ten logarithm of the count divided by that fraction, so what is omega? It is 0.48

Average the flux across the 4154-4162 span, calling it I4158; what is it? 284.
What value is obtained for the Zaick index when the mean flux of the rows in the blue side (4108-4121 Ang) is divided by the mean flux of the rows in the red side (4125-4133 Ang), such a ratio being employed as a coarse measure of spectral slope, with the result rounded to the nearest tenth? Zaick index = 1.0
